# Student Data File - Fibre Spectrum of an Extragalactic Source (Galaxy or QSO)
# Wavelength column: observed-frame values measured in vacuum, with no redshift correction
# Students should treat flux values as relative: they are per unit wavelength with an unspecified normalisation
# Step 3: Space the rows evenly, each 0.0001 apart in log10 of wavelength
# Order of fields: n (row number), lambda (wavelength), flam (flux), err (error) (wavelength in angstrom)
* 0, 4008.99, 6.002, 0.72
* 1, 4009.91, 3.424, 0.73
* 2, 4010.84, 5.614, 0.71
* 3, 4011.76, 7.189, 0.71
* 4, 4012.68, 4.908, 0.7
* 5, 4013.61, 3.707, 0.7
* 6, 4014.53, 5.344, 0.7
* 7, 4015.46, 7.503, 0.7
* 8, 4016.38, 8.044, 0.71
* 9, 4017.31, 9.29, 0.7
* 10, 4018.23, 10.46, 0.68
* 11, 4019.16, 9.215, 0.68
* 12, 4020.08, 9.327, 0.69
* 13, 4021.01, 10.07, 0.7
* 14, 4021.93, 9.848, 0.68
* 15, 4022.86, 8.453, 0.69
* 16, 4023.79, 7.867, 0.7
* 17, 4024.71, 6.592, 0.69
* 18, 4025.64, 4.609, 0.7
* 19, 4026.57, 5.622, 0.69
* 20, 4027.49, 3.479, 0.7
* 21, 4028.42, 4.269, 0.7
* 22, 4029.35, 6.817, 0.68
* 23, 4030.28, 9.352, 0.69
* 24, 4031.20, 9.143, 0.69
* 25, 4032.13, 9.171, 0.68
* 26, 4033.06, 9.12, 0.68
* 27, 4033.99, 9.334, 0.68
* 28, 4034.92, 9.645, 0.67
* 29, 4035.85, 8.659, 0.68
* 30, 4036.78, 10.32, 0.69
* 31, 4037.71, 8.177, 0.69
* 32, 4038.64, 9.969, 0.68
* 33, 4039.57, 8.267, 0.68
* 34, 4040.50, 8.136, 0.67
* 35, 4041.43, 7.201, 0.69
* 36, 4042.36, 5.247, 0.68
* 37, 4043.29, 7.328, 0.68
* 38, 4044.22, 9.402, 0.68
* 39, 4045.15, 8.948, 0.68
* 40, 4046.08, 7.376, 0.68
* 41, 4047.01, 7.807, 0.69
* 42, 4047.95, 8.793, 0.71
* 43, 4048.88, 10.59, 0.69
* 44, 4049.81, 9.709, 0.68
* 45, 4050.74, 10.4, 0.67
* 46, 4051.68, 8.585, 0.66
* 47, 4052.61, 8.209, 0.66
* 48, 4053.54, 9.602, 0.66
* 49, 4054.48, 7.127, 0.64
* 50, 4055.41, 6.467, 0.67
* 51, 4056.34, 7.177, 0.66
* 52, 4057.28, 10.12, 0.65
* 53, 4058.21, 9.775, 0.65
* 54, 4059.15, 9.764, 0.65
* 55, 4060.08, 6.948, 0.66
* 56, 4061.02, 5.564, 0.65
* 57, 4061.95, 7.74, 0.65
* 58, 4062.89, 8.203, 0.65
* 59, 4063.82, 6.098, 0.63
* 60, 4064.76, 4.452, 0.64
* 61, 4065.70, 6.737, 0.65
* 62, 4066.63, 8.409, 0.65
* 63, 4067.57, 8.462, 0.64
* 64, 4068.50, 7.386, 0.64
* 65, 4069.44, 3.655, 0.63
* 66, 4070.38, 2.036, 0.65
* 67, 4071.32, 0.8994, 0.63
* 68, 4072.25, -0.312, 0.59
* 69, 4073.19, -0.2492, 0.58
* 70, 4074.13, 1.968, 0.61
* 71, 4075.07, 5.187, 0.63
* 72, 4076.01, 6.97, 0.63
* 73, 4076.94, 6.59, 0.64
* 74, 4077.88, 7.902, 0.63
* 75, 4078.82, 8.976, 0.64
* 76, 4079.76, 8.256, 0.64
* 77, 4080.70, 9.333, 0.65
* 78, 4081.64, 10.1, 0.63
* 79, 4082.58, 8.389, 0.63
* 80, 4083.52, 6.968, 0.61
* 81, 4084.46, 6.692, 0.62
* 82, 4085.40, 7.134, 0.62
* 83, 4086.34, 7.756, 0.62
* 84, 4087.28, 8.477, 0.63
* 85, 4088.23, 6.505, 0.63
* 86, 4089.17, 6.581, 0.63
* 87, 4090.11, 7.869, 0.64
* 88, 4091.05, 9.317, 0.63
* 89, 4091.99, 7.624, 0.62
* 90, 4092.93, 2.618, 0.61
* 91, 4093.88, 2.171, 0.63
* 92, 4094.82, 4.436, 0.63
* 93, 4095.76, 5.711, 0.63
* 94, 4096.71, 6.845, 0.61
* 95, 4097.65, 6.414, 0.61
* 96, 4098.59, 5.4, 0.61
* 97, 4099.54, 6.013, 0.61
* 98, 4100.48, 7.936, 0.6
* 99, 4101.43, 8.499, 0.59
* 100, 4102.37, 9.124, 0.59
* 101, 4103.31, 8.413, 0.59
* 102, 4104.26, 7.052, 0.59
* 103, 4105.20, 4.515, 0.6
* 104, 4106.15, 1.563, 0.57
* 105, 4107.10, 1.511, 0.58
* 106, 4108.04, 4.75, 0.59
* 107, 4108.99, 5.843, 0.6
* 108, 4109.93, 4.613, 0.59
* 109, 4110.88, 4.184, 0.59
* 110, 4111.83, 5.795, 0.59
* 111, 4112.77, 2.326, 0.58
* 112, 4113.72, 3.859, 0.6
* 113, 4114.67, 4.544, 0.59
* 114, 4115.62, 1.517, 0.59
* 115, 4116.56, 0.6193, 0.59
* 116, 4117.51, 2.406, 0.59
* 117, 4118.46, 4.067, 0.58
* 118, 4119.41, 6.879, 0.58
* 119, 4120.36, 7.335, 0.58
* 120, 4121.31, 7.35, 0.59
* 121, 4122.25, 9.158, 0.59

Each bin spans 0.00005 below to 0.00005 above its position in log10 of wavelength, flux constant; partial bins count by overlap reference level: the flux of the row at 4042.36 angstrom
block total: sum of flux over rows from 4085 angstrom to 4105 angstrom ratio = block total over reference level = 27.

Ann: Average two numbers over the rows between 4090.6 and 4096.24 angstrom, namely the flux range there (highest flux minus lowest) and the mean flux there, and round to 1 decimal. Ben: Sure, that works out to 6.2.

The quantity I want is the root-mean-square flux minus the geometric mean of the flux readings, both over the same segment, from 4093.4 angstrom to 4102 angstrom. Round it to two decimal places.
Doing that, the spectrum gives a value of 0.61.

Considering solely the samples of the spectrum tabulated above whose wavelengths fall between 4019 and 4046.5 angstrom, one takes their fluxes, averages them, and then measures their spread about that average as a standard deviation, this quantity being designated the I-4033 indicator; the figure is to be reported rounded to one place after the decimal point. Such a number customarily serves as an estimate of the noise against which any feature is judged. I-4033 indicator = 1.8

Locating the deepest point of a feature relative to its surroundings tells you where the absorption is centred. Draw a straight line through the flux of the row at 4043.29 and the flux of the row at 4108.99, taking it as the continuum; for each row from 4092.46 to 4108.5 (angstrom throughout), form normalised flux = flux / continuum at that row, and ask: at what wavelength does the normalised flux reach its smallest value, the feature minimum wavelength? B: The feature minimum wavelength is 4107.10 angstrom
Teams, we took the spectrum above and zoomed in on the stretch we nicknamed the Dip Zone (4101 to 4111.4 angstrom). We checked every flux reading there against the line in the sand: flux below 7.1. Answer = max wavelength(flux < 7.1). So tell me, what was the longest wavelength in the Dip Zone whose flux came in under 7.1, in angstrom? 4110.88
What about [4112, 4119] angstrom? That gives 4118.46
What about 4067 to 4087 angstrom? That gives 4084.46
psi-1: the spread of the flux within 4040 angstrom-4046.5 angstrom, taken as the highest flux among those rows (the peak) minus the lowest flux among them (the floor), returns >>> 4.2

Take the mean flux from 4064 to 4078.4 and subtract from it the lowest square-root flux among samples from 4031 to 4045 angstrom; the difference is 2.4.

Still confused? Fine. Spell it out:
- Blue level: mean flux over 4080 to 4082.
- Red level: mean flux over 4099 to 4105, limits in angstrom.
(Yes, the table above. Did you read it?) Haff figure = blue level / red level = 1.24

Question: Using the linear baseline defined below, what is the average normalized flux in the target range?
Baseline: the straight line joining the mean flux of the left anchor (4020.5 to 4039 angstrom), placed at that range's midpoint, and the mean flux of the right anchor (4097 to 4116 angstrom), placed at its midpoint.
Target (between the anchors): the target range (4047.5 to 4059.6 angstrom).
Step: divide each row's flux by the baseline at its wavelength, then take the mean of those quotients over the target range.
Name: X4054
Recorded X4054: 1.25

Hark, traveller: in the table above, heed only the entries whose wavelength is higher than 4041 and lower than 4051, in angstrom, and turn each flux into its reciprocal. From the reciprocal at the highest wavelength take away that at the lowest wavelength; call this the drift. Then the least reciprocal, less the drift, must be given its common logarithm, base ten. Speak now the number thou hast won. -0.863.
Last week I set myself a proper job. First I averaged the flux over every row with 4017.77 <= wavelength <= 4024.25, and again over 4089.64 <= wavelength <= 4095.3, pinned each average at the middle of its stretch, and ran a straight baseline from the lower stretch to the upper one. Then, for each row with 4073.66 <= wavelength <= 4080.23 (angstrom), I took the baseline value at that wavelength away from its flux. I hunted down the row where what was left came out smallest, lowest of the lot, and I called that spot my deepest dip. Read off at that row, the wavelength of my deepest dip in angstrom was 4074.13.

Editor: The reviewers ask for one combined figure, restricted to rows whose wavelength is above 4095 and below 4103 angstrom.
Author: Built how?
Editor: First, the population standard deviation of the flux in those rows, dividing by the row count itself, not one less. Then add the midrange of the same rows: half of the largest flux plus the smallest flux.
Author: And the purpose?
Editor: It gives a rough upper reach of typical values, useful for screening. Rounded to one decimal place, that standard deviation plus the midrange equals 8.5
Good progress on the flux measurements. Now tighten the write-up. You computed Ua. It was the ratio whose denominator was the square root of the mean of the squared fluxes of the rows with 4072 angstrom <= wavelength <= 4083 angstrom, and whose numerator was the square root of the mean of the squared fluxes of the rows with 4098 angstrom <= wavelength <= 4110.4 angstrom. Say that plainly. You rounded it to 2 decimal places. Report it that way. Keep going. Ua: 0.89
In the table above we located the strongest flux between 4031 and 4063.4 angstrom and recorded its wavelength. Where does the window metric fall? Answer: 4048.88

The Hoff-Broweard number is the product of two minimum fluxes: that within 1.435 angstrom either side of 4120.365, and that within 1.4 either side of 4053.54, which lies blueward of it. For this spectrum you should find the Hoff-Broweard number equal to 49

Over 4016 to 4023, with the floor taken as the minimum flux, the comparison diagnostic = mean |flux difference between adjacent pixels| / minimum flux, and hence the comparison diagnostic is 0.1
